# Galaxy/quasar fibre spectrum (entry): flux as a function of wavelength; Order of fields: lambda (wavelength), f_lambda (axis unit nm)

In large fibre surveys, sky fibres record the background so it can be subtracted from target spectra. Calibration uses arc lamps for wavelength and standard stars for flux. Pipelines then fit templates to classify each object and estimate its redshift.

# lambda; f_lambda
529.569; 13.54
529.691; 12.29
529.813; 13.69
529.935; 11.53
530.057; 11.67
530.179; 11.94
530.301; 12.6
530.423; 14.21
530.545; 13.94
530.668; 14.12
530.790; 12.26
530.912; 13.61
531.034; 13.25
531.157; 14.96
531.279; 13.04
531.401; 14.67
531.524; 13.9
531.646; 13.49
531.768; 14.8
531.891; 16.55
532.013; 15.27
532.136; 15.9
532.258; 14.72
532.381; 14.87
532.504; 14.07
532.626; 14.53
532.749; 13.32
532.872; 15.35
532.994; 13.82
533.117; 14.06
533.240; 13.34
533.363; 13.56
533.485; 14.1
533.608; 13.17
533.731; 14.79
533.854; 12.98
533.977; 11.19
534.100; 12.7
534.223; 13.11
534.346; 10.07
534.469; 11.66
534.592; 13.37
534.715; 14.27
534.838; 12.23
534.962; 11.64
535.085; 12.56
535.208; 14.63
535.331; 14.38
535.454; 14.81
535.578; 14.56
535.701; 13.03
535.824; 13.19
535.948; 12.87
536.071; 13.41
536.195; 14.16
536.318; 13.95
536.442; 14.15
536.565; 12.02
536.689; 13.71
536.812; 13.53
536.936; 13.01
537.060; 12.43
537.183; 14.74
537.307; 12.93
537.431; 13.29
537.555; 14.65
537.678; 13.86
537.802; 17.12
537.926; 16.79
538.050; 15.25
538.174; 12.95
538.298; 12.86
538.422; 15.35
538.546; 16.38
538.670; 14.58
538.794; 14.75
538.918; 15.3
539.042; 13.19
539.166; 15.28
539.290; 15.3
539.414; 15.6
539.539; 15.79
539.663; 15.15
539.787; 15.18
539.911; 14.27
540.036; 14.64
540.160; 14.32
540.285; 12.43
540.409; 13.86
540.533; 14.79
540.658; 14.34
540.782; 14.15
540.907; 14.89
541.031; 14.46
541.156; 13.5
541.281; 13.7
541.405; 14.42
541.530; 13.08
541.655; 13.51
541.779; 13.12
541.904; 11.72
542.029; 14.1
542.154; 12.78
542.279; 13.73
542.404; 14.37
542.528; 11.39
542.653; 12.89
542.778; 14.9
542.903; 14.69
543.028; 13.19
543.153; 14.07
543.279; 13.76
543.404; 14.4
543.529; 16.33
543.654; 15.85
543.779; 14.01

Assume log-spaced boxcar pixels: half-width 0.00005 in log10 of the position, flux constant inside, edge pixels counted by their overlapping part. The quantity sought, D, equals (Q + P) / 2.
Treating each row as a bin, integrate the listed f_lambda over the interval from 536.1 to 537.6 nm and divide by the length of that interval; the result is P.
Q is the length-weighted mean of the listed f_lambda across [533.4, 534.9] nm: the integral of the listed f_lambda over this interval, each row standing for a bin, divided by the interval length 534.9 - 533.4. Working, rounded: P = 13.5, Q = 12.8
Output 13.2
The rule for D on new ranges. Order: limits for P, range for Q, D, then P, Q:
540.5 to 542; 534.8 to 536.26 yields 13.6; 13.8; 13.5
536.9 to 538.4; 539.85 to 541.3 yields 14.2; 14.2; 14.1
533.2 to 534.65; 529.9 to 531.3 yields 13.0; 12.8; 13.1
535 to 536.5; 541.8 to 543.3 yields 13.6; 13.8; 13.4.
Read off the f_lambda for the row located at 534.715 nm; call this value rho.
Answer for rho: 14.27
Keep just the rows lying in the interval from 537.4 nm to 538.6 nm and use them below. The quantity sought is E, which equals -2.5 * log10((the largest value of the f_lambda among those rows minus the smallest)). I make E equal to -1.6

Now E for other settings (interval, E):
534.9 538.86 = -1.8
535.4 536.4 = -0.7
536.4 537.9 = -1.8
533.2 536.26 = -1.7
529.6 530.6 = -1.1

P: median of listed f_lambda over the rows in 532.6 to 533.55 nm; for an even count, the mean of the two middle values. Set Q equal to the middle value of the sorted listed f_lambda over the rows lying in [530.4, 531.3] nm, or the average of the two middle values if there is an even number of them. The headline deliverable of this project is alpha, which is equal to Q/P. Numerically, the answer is 0.99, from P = 13.9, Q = 13.8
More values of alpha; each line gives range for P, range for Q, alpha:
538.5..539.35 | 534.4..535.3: 0.82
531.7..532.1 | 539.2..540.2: 0.99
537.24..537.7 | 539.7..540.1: 1.08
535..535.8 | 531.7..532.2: 1.08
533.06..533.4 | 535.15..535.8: 1.07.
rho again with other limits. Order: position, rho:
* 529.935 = 11.53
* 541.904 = 11.72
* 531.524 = 13.9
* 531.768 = 14.8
